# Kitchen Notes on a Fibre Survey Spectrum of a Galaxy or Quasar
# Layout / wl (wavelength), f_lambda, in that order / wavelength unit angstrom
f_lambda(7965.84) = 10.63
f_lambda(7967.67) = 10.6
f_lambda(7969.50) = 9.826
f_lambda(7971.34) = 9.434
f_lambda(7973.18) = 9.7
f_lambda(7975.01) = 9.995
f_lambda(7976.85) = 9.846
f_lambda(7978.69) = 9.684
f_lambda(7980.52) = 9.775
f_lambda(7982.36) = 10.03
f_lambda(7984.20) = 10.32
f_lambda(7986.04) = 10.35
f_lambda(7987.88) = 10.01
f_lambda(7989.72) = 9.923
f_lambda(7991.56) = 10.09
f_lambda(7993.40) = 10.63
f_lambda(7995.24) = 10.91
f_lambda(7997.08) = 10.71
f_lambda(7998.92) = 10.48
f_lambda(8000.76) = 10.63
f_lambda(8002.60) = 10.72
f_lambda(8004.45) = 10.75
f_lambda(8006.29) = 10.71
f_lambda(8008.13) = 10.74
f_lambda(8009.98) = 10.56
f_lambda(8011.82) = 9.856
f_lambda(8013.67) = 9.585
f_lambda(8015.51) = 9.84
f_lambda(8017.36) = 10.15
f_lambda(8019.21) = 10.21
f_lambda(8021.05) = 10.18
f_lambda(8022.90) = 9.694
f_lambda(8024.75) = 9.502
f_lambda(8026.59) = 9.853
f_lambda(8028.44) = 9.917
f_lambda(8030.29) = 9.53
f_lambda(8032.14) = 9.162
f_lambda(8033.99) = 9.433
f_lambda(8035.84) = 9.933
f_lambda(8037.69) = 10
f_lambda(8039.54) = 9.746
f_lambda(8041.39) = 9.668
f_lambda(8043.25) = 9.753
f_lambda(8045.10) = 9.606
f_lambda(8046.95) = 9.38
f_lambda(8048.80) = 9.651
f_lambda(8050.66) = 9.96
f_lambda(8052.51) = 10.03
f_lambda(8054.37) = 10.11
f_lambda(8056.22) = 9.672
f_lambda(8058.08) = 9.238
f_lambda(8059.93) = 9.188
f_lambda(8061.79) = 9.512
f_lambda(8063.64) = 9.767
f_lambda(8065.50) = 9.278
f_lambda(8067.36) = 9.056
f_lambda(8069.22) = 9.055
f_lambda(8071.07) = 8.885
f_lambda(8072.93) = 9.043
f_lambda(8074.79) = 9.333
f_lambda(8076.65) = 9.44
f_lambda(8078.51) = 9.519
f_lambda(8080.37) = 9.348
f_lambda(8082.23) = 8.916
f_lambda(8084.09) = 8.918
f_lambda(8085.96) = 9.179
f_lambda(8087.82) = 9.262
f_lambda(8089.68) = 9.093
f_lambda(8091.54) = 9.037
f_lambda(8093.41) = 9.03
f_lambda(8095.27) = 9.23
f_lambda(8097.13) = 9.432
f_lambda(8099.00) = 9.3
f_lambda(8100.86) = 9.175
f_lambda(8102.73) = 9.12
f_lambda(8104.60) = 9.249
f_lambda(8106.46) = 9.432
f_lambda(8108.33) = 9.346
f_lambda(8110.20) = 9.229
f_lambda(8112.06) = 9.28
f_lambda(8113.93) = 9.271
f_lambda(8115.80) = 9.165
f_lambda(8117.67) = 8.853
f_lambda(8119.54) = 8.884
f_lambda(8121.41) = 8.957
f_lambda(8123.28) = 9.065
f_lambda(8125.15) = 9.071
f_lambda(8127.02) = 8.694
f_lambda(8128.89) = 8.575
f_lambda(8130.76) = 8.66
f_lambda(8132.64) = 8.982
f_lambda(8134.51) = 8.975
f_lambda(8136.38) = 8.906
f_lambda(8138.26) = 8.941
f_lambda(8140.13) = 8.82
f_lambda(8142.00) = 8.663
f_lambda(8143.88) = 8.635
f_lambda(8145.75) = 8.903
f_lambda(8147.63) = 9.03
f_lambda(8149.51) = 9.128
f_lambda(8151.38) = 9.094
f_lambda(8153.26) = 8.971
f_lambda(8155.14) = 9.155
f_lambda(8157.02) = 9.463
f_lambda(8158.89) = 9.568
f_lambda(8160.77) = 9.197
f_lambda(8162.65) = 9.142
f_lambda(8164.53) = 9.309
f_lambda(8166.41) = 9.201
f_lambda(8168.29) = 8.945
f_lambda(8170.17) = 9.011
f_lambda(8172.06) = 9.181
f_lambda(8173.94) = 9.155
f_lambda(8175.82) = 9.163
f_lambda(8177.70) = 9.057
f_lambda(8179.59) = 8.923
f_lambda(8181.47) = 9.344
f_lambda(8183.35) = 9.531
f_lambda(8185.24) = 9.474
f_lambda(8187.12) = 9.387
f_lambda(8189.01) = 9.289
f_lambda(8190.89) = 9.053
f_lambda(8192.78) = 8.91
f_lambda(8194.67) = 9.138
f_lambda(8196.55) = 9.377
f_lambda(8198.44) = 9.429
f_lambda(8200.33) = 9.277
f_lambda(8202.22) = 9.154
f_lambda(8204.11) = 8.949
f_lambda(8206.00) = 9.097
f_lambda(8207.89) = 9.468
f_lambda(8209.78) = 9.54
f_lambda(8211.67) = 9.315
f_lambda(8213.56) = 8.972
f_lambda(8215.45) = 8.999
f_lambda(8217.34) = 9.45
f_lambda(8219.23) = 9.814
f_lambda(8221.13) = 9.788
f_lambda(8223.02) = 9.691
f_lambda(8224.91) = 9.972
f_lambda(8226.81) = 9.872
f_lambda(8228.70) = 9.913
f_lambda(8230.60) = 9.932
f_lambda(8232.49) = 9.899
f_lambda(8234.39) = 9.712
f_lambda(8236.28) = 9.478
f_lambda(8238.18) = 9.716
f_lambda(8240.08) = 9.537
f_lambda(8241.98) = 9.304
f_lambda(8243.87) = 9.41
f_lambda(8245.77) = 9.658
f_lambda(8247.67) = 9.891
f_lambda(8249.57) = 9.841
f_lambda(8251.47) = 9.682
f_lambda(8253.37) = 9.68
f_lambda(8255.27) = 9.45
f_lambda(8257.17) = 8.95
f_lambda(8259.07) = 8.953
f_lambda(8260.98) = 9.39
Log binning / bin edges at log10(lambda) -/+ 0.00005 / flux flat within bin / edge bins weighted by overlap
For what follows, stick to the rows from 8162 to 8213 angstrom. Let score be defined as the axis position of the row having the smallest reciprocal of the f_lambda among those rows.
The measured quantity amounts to 8209.78 angstrom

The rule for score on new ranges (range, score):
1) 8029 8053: 8052.51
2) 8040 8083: 8054.37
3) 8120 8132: 8125.15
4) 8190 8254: 8224.91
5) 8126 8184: 8158.89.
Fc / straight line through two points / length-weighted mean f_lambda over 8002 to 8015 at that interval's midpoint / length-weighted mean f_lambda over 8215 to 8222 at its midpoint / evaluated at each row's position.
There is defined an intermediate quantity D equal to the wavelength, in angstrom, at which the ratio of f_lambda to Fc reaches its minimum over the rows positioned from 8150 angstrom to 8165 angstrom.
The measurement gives 8153.26 angstrom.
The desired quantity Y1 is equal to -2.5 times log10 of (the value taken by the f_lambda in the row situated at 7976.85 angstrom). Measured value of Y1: -2.48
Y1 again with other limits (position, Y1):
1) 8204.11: -2.38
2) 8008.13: -2.58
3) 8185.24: -2.44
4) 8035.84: -2.49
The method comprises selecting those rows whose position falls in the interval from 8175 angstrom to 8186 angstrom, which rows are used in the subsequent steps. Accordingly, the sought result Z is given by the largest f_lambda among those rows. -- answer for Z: 9.531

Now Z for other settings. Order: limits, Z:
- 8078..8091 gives 9.519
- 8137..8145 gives 8.941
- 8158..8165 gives 9.568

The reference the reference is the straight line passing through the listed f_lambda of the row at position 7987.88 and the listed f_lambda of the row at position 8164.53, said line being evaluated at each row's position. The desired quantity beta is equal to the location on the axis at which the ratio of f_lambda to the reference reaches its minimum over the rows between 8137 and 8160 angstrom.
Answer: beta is 8143.88 angstrom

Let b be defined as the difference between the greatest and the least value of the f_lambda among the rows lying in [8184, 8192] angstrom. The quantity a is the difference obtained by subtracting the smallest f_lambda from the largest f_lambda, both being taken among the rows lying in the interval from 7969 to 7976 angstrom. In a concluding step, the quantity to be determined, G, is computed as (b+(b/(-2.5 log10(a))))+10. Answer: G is 11.1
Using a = 0.56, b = 0.42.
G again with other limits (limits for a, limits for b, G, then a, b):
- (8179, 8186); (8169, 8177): 10.5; 0.61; 0.17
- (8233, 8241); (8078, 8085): 11.0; 0.24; 0.60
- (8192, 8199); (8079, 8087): 11.0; 0.52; 0.43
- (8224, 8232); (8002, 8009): 10.1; 0.10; 0.04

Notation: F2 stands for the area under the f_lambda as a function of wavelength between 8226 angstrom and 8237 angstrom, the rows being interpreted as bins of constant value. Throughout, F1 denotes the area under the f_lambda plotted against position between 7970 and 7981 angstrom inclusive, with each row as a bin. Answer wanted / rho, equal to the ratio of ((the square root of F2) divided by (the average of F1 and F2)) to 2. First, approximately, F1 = 107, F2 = 107.9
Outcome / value 0.0483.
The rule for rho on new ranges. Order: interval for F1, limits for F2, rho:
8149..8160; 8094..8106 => 0.0495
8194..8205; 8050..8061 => 0.0496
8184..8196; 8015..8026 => 0.0475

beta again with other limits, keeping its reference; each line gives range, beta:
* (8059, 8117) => 8071.07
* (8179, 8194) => 8179.59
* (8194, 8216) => 8204.11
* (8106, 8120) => 8117.67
